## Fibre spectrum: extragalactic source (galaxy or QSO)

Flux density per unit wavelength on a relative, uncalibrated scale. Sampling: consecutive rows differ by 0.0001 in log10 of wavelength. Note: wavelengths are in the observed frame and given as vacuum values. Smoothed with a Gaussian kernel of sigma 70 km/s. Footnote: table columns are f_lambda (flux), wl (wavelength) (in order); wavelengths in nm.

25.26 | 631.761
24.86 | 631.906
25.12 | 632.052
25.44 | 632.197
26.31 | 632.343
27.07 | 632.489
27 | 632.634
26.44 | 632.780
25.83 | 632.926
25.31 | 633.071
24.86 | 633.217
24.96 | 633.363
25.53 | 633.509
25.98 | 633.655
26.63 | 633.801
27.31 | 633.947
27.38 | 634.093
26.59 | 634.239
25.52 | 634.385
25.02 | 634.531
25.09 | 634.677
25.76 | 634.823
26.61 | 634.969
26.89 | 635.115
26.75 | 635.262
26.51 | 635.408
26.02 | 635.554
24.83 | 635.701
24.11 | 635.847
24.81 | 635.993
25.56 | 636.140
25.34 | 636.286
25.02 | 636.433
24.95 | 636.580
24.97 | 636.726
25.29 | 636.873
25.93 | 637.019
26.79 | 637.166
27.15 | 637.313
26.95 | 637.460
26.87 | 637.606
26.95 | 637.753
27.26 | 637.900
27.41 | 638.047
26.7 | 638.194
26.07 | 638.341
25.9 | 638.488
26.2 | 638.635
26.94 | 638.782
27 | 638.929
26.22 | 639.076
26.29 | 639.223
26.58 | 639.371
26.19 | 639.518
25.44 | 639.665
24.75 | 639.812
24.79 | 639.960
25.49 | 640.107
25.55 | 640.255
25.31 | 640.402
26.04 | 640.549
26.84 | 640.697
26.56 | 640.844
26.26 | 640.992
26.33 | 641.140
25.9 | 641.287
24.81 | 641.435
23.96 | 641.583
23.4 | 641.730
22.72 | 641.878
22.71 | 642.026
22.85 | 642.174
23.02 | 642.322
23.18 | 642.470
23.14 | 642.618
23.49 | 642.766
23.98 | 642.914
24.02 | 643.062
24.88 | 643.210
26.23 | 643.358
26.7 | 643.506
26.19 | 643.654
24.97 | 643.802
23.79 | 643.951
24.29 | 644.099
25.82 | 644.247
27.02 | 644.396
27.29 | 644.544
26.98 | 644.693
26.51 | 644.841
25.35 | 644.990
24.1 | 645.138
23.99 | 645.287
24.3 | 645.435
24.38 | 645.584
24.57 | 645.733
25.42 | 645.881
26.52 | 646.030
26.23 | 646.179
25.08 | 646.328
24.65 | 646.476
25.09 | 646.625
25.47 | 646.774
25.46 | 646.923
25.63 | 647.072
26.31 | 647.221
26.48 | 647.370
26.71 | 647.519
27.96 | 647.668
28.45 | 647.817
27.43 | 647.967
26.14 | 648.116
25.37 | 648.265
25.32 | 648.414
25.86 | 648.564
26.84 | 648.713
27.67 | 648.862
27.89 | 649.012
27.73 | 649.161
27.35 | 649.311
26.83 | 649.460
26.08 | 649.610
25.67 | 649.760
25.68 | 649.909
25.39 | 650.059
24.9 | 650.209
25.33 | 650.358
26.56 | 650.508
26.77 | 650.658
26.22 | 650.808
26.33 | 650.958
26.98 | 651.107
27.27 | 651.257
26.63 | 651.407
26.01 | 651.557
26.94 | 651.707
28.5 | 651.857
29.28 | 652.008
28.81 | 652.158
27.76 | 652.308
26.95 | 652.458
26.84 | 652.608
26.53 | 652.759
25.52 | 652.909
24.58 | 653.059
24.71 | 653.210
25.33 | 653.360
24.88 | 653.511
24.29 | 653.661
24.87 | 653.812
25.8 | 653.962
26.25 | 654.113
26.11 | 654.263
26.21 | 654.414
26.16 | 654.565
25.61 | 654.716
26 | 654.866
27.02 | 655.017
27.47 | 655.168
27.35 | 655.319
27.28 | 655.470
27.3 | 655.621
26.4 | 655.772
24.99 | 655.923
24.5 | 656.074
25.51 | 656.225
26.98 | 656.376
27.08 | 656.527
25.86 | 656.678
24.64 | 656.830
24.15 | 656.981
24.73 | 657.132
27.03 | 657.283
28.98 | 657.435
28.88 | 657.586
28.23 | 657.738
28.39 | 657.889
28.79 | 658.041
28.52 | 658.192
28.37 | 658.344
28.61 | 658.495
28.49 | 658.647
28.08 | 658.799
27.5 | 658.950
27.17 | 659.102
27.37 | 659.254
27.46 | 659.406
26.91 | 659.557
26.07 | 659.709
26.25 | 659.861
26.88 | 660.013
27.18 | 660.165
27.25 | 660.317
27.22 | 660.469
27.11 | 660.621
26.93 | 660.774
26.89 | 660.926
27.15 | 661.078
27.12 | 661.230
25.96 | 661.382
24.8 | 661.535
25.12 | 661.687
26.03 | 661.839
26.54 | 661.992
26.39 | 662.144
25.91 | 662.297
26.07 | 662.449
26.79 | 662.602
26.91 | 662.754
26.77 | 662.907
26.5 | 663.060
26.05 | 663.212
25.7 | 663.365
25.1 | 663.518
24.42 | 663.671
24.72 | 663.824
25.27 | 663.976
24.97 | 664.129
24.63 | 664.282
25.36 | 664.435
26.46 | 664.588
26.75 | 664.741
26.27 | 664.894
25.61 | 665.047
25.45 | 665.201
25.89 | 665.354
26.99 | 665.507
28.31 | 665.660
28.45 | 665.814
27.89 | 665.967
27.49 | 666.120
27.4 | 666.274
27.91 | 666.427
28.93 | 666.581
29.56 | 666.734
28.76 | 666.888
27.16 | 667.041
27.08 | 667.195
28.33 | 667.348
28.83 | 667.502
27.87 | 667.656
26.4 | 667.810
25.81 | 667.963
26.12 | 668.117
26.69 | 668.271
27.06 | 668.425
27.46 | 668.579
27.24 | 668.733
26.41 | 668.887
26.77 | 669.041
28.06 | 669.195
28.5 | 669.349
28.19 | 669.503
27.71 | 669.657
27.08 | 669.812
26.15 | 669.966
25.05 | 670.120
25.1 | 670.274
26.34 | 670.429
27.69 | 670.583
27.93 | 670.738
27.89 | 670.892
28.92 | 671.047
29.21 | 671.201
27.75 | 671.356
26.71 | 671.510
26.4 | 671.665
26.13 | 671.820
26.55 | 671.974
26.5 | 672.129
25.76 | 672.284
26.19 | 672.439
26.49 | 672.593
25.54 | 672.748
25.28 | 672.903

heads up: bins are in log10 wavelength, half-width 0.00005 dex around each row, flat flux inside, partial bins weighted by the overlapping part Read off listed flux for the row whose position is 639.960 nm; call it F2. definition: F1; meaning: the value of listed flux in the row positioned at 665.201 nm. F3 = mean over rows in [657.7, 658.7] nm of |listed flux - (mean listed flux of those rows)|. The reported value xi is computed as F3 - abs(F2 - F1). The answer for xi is -0.5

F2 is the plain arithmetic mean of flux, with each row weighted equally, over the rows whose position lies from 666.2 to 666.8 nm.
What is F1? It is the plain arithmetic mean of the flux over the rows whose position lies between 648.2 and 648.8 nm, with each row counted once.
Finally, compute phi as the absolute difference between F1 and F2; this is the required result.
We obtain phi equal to 2.60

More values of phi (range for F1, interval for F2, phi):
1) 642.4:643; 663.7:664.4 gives 1.45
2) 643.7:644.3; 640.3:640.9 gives 1.47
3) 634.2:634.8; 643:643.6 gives 0.10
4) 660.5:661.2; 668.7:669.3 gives 0.10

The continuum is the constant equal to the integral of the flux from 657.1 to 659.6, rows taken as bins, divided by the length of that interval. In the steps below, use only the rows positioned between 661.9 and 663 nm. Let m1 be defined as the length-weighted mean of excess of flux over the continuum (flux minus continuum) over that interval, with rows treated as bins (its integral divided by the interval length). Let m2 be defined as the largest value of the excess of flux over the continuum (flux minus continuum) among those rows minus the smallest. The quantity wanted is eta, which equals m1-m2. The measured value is -2.4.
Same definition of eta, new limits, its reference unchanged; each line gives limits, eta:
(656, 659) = -5.6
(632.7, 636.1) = -5.3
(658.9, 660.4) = -2.4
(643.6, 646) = -6.1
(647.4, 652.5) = -5.5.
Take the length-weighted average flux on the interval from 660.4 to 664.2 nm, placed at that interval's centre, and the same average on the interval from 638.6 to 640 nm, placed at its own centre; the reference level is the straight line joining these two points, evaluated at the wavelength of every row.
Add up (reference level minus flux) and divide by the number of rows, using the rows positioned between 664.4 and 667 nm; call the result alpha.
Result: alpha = -1.2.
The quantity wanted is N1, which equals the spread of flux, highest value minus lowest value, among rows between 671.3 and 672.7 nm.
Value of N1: 2.0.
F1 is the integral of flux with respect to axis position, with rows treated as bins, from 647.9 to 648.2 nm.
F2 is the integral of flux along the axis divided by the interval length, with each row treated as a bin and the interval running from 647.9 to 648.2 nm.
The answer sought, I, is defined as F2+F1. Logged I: 34.8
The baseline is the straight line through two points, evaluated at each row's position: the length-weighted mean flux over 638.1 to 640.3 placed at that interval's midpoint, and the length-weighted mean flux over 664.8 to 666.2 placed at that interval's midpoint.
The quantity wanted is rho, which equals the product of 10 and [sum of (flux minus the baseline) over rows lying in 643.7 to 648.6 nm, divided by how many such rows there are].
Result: -5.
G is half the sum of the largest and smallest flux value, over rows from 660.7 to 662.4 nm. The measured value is 26.0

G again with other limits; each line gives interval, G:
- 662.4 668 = 27.0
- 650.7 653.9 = 26.8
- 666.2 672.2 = 27.3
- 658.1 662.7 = 26.7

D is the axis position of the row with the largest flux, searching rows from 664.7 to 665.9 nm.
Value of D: 665.814 nm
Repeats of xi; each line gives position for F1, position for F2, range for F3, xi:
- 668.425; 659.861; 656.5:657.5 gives 0.6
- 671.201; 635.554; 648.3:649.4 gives -2.4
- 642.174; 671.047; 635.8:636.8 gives -5.8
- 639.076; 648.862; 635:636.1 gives -0.5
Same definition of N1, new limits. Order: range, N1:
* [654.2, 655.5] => 1.9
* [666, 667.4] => 2.5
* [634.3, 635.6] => 1.9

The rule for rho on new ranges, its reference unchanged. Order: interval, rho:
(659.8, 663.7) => -4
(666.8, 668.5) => 3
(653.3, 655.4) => -6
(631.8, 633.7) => -1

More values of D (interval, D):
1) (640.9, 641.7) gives 641.140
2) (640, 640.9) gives 640.697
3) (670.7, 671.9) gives 671.201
